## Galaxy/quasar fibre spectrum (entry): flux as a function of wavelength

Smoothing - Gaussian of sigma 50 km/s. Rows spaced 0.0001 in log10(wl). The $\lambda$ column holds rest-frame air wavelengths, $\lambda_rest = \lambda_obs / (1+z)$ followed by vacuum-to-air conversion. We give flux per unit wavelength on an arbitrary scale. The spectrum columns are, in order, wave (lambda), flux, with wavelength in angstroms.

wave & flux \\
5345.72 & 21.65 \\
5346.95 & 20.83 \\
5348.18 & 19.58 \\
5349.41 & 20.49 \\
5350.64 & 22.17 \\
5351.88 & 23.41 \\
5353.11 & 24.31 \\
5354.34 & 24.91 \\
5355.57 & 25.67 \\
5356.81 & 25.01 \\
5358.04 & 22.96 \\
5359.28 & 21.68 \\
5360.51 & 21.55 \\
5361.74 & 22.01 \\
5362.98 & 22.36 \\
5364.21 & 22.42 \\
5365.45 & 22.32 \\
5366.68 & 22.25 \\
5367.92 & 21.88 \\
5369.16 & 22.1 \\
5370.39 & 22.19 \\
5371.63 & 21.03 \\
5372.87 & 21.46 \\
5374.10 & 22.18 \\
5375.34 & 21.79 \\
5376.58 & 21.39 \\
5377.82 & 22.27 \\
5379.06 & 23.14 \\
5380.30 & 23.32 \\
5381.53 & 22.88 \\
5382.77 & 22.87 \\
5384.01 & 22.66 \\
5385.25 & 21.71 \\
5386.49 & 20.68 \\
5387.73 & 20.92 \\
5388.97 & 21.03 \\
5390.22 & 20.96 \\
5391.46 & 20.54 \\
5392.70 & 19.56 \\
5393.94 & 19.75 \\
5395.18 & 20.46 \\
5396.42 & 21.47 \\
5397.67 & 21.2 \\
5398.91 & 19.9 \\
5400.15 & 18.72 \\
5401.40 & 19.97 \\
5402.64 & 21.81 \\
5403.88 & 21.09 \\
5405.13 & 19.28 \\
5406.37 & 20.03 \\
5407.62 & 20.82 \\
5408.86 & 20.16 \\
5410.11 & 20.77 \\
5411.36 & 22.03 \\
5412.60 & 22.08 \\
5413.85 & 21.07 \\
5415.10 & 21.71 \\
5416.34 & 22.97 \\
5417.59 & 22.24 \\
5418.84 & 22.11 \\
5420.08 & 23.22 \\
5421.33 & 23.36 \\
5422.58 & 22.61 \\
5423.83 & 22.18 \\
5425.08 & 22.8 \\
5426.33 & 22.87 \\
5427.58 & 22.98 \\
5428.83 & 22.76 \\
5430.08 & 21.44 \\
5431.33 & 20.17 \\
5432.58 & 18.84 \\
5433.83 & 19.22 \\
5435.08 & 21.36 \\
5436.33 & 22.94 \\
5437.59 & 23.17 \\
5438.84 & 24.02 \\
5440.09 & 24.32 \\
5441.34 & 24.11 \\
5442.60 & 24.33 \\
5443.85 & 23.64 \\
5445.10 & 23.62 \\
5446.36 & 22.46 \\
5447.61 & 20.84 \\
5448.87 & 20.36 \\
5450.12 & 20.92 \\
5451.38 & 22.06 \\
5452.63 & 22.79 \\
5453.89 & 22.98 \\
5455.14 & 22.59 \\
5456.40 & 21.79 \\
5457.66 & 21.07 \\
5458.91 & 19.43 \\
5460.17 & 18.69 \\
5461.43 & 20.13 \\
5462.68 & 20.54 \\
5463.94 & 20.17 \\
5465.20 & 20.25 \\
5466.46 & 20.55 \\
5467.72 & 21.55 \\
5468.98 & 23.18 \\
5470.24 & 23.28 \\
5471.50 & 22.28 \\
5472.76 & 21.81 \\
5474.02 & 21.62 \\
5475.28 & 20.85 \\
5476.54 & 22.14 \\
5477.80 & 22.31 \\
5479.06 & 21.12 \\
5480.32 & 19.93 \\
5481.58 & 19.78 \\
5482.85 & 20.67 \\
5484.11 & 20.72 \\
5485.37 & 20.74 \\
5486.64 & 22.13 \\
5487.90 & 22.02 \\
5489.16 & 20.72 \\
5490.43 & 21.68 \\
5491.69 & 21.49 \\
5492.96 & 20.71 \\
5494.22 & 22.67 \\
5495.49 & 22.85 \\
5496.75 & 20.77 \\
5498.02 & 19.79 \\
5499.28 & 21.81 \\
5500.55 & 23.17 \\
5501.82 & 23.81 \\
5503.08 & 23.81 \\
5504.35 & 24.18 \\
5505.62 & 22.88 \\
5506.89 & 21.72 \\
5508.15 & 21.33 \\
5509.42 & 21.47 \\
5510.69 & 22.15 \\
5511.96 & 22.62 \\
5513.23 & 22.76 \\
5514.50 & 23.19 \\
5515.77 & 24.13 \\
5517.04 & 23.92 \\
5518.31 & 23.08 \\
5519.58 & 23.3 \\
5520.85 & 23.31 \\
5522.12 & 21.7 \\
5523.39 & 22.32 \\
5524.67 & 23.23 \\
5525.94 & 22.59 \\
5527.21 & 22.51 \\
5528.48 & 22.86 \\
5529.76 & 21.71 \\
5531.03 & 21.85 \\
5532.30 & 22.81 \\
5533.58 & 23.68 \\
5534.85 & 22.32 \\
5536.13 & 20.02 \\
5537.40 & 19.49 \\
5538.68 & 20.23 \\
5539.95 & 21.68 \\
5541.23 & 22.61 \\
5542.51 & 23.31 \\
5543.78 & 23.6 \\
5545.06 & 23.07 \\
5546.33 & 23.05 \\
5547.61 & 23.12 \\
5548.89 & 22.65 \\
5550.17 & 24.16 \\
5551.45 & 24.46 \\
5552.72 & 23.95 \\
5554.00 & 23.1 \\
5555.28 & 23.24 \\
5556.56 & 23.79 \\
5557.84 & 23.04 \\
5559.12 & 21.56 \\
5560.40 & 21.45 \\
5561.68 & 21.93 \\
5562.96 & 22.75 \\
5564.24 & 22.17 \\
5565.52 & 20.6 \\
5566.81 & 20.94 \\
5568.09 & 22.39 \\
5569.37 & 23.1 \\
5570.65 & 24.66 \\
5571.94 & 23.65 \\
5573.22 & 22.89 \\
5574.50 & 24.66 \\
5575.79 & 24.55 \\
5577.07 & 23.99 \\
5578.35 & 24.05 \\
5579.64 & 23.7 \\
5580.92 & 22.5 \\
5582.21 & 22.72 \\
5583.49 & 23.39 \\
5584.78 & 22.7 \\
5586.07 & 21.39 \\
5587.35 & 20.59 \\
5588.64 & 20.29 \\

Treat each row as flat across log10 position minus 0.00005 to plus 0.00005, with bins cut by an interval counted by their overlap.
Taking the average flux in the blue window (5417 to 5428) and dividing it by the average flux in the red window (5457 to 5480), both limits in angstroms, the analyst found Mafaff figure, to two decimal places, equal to 1.07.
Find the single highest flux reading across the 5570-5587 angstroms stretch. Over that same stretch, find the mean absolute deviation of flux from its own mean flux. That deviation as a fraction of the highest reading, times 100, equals 3.2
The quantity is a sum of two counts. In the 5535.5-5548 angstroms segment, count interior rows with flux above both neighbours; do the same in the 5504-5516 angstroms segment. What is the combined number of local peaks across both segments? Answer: 1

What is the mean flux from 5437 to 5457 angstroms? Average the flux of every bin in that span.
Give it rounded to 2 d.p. 22.75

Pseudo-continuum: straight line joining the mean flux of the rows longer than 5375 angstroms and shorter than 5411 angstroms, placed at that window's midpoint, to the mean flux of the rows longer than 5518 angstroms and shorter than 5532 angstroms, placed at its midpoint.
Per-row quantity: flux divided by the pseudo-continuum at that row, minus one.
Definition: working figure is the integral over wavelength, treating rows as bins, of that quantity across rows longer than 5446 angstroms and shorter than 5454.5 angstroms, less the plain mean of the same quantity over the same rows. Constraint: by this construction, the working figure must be 0.01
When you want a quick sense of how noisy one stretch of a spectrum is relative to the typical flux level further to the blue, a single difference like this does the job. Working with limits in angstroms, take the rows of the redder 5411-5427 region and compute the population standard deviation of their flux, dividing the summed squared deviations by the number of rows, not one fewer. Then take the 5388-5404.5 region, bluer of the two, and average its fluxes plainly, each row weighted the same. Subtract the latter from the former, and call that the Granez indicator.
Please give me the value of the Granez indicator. -19.9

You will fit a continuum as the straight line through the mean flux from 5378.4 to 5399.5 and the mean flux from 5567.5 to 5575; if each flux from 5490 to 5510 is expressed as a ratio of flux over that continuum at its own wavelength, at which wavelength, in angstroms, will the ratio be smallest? 5498.02 angstroms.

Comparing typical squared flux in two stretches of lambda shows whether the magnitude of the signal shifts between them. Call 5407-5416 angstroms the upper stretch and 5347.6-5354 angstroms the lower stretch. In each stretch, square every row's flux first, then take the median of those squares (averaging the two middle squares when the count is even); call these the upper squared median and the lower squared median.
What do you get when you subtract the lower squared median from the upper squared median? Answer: -48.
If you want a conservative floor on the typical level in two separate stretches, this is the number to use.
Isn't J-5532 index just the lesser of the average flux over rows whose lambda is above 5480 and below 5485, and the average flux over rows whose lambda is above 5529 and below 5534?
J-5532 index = 20.3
